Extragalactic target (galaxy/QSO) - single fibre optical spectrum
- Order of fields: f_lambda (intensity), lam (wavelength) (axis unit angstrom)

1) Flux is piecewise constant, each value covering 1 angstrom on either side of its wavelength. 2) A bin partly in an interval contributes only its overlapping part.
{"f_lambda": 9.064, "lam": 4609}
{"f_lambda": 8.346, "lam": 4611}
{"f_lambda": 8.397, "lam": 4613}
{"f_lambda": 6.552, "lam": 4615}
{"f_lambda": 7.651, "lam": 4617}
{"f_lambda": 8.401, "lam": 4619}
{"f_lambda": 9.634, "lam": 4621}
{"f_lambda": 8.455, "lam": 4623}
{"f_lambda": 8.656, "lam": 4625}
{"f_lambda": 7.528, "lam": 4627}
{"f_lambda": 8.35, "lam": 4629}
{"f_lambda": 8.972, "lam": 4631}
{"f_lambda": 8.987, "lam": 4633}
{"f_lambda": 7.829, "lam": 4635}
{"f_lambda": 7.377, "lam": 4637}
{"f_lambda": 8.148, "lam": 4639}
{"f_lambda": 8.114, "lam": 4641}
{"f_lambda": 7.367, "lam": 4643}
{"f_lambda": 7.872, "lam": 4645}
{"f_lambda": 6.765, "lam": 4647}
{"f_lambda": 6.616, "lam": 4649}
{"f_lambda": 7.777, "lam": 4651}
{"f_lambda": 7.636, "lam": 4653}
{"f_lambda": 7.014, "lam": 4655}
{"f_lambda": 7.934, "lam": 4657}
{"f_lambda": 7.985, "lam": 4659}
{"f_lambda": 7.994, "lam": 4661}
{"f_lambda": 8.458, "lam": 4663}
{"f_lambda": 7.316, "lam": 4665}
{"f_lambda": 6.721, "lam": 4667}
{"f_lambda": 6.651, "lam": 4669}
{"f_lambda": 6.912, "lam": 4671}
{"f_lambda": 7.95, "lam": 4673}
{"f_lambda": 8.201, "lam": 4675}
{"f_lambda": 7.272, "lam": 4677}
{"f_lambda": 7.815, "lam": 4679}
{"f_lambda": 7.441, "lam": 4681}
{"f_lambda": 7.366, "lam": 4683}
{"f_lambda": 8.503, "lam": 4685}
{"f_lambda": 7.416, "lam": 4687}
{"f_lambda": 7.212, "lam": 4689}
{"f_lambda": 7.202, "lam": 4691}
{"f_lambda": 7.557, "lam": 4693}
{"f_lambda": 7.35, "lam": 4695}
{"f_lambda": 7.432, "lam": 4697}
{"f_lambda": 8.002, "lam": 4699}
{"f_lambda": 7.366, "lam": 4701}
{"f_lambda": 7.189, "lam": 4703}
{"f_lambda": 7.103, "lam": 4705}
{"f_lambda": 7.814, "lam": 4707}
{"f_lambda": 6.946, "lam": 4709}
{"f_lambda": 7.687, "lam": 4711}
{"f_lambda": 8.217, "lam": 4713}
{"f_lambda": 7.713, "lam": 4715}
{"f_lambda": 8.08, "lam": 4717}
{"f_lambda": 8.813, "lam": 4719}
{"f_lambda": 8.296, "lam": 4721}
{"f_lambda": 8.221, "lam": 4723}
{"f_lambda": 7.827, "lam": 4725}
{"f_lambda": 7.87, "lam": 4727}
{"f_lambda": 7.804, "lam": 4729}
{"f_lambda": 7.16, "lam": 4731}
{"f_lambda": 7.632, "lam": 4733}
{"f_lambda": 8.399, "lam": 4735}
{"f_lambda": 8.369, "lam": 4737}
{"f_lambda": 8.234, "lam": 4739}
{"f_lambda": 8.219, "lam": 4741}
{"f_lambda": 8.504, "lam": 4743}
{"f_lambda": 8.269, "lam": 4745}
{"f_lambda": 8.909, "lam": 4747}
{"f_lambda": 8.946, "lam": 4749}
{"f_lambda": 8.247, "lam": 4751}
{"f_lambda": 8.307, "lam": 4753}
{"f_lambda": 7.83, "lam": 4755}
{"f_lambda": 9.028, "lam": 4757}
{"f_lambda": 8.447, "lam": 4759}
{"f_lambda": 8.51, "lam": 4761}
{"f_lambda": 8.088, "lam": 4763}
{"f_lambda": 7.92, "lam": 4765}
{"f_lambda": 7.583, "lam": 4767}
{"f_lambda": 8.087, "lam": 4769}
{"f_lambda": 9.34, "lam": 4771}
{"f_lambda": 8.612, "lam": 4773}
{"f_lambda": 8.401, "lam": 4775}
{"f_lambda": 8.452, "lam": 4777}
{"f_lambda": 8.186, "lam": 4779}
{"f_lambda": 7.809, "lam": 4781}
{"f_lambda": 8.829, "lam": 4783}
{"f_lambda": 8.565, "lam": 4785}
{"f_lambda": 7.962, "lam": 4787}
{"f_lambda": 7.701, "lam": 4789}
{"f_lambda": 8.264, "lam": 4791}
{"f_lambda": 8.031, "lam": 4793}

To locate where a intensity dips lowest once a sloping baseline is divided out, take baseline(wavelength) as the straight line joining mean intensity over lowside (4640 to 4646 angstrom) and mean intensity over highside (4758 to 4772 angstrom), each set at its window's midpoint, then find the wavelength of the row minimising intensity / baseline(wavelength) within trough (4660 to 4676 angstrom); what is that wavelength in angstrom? 4669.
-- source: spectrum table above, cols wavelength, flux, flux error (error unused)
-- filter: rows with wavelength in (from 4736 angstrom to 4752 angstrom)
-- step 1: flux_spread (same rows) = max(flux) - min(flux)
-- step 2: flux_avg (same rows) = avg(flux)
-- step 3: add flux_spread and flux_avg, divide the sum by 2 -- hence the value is 4.59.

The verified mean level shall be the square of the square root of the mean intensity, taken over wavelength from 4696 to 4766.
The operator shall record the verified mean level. 8.0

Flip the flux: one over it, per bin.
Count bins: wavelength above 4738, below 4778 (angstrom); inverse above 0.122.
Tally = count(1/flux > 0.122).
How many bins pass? 5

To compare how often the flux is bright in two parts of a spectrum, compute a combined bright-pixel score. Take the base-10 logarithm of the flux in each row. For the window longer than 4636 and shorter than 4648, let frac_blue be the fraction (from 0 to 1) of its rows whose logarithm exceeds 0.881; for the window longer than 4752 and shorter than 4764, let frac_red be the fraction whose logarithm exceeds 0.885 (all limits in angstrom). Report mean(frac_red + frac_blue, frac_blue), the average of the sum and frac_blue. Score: 1.00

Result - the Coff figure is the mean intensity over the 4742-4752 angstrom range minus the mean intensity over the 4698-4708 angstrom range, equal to 1.1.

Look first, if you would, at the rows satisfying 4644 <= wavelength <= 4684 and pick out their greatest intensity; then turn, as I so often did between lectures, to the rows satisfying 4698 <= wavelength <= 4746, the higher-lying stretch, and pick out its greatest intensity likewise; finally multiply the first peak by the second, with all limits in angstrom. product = 74.5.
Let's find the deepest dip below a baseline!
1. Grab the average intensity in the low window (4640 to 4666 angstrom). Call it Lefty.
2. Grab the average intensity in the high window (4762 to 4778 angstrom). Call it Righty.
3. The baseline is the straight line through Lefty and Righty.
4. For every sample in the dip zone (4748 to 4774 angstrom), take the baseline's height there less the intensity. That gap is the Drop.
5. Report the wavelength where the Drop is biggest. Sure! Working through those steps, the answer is 4767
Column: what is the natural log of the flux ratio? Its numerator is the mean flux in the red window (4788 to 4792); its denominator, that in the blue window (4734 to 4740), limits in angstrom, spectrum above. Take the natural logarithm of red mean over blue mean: -0.043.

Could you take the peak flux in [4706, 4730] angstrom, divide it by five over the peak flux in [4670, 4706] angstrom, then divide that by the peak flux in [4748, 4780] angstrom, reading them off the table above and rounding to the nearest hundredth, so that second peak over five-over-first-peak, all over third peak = 1.60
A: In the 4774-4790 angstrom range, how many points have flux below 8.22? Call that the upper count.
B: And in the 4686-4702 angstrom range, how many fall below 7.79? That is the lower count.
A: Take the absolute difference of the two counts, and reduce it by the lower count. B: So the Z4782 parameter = -4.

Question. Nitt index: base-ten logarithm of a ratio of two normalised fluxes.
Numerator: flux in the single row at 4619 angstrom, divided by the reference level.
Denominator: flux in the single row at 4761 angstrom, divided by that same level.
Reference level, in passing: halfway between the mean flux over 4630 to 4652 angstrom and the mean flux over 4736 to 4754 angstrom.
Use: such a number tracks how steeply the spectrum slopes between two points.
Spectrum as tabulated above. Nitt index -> -0.006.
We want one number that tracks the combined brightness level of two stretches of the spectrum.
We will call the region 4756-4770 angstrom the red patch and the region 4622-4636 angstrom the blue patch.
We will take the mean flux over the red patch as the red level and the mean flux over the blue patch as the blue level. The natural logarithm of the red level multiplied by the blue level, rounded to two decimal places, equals 4.24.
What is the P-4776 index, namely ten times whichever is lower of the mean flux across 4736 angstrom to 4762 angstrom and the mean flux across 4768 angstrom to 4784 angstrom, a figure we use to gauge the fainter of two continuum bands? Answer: 84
